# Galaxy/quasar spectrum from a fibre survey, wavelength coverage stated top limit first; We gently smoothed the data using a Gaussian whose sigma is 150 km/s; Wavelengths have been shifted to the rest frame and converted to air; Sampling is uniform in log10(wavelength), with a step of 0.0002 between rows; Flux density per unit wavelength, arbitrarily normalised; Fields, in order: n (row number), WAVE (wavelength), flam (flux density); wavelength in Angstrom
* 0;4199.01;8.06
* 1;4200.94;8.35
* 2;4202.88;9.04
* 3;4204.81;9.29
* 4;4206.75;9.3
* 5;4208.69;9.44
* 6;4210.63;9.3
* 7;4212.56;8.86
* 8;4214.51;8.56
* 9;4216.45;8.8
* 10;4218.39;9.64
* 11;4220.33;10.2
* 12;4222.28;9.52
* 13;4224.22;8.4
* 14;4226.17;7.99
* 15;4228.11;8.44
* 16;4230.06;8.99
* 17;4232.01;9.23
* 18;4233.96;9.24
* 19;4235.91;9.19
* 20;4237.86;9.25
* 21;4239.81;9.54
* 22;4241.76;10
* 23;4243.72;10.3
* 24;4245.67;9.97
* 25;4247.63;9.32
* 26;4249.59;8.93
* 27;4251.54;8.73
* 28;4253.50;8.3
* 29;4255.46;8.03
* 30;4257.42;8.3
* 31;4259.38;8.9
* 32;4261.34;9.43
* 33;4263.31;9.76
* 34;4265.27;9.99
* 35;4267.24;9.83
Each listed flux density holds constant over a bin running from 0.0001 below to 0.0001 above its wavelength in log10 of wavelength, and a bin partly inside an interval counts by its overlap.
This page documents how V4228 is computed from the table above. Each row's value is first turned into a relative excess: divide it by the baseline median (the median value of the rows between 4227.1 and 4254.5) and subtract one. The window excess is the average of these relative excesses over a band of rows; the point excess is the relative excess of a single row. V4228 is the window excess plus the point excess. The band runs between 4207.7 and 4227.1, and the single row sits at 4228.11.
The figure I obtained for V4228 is -0.10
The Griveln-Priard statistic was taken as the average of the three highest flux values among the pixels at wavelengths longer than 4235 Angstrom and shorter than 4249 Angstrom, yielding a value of 10.1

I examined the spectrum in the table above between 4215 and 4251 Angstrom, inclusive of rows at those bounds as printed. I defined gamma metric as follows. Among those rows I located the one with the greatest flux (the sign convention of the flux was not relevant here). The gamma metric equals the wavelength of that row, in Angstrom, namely 4243.72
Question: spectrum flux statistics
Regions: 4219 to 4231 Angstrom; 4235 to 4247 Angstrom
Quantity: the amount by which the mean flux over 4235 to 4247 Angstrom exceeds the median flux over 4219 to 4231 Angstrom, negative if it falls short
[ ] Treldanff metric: 0.99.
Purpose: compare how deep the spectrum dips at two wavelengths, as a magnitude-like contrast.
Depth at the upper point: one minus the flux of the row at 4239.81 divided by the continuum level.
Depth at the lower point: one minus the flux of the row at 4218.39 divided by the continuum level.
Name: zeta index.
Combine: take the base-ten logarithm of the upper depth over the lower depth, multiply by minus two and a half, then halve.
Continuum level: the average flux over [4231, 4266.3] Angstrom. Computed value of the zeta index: 0.2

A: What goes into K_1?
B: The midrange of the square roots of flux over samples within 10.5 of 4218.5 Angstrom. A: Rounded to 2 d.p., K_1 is 3.01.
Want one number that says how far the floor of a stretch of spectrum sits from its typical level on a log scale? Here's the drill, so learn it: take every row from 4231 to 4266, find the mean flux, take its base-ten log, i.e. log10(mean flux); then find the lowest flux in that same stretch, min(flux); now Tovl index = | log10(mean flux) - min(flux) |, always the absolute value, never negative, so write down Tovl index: 7.06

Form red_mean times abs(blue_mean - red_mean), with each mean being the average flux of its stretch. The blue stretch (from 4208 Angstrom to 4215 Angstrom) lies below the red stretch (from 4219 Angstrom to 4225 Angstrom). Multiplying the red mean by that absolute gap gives 3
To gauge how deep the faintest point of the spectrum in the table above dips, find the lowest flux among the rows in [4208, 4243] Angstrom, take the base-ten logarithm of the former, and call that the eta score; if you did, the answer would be 0.903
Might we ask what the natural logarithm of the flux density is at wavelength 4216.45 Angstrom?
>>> 2.17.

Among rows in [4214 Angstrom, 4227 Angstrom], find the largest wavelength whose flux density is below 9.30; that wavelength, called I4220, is 4226.17 Angstrom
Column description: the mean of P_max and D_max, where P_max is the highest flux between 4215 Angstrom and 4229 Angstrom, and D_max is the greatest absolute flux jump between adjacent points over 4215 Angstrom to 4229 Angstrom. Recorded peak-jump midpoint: 5.66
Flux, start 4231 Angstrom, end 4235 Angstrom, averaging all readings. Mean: 9.23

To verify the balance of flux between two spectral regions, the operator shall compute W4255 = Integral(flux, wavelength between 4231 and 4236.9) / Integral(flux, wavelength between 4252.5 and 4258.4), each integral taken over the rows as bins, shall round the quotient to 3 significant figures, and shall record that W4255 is 1.12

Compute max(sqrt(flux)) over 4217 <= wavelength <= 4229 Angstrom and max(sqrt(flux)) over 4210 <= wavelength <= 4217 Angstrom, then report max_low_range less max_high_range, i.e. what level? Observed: -0.14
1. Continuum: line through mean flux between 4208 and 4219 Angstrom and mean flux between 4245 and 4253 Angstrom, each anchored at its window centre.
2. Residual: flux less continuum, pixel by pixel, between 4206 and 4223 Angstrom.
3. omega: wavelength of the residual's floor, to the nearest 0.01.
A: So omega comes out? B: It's 4214.51 Angstrom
